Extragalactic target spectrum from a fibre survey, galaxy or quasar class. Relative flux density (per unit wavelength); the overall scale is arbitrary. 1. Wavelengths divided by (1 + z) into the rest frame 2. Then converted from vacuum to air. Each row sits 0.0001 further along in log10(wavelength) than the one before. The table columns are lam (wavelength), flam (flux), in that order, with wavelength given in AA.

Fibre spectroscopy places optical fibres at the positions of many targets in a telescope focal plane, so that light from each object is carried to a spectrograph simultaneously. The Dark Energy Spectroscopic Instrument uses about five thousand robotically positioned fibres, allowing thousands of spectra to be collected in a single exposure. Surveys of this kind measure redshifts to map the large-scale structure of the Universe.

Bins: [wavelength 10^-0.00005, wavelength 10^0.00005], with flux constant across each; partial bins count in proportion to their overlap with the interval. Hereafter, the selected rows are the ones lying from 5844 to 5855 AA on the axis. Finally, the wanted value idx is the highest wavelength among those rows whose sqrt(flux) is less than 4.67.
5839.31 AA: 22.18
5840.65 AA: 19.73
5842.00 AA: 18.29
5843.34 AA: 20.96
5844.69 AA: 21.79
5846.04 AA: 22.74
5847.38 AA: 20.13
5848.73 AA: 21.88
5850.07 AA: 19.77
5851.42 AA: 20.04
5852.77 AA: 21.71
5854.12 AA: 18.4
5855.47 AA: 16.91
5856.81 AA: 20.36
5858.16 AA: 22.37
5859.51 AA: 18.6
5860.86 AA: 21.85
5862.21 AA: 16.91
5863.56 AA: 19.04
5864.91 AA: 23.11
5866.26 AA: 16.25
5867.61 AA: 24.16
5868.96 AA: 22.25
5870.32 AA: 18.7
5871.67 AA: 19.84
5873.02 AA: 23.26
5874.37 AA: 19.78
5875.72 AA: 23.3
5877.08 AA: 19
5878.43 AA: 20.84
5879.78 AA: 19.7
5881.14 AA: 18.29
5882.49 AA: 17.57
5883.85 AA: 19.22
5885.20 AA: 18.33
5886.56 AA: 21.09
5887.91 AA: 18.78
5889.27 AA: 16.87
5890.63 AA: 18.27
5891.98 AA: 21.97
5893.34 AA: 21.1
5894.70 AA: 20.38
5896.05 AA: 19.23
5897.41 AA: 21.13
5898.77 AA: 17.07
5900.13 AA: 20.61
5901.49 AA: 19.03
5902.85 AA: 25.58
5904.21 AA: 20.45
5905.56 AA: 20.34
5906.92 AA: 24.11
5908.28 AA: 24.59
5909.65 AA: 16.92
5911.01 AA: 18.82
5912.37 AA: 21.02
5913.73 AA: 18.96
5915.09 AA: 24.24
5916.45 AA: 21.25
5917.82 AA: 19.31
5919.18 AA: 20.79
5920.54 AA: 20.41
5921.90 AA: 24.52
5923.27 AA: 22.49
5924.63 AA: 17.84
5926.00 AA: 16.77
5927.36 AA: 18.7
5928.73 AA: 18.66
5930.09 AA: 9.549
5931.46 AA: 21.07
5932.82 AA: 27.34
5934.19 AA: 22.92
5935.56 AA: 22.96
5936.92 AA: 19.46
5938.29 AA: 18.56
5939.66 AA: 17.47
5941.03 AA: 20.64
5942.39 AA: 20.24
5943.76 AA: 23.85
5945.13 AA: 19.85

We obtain 5854.12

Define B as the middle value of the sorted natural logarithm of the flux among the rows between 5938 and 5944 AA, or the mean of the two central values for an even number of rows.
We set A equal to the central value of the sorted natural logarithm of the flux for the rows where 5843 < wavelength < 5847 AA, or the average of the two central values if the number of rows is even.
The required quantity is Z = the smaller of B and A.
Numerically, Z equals 3.01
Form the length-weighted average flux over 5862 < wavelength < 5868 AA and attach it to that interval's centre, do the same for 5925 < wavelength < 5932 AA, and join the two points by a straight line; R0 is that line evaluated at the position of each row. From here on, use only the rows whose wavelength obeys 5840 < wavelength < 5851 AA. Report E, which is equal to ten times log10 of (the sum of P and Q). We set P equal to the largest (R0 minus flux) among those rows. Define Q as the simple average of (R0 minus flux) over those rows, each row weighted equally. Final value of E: 5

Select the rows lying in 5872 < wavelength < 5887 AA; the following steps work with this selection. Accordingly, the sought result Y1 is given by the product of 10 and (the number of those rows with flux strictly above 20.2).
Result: 40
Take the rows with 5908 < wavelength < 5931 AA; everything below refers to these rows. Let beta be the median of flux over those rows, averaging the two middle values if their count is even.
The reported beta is 19.3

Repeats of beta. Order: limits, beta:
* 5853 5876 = 19.8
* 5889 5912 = 20.4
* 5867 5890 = 19.7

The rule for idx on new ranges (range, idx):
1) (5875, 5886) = 5885.20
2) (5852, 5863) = 5862.21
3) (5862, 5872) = 5871.67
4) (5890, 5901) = 5900.13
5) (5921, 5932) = 5931.46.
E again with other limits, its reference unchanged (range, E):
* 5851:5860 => 6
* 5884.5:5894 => 1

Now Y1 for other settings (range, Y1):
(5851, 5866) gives 50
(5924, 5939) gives 40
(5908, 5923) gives 70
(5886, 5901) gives 60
